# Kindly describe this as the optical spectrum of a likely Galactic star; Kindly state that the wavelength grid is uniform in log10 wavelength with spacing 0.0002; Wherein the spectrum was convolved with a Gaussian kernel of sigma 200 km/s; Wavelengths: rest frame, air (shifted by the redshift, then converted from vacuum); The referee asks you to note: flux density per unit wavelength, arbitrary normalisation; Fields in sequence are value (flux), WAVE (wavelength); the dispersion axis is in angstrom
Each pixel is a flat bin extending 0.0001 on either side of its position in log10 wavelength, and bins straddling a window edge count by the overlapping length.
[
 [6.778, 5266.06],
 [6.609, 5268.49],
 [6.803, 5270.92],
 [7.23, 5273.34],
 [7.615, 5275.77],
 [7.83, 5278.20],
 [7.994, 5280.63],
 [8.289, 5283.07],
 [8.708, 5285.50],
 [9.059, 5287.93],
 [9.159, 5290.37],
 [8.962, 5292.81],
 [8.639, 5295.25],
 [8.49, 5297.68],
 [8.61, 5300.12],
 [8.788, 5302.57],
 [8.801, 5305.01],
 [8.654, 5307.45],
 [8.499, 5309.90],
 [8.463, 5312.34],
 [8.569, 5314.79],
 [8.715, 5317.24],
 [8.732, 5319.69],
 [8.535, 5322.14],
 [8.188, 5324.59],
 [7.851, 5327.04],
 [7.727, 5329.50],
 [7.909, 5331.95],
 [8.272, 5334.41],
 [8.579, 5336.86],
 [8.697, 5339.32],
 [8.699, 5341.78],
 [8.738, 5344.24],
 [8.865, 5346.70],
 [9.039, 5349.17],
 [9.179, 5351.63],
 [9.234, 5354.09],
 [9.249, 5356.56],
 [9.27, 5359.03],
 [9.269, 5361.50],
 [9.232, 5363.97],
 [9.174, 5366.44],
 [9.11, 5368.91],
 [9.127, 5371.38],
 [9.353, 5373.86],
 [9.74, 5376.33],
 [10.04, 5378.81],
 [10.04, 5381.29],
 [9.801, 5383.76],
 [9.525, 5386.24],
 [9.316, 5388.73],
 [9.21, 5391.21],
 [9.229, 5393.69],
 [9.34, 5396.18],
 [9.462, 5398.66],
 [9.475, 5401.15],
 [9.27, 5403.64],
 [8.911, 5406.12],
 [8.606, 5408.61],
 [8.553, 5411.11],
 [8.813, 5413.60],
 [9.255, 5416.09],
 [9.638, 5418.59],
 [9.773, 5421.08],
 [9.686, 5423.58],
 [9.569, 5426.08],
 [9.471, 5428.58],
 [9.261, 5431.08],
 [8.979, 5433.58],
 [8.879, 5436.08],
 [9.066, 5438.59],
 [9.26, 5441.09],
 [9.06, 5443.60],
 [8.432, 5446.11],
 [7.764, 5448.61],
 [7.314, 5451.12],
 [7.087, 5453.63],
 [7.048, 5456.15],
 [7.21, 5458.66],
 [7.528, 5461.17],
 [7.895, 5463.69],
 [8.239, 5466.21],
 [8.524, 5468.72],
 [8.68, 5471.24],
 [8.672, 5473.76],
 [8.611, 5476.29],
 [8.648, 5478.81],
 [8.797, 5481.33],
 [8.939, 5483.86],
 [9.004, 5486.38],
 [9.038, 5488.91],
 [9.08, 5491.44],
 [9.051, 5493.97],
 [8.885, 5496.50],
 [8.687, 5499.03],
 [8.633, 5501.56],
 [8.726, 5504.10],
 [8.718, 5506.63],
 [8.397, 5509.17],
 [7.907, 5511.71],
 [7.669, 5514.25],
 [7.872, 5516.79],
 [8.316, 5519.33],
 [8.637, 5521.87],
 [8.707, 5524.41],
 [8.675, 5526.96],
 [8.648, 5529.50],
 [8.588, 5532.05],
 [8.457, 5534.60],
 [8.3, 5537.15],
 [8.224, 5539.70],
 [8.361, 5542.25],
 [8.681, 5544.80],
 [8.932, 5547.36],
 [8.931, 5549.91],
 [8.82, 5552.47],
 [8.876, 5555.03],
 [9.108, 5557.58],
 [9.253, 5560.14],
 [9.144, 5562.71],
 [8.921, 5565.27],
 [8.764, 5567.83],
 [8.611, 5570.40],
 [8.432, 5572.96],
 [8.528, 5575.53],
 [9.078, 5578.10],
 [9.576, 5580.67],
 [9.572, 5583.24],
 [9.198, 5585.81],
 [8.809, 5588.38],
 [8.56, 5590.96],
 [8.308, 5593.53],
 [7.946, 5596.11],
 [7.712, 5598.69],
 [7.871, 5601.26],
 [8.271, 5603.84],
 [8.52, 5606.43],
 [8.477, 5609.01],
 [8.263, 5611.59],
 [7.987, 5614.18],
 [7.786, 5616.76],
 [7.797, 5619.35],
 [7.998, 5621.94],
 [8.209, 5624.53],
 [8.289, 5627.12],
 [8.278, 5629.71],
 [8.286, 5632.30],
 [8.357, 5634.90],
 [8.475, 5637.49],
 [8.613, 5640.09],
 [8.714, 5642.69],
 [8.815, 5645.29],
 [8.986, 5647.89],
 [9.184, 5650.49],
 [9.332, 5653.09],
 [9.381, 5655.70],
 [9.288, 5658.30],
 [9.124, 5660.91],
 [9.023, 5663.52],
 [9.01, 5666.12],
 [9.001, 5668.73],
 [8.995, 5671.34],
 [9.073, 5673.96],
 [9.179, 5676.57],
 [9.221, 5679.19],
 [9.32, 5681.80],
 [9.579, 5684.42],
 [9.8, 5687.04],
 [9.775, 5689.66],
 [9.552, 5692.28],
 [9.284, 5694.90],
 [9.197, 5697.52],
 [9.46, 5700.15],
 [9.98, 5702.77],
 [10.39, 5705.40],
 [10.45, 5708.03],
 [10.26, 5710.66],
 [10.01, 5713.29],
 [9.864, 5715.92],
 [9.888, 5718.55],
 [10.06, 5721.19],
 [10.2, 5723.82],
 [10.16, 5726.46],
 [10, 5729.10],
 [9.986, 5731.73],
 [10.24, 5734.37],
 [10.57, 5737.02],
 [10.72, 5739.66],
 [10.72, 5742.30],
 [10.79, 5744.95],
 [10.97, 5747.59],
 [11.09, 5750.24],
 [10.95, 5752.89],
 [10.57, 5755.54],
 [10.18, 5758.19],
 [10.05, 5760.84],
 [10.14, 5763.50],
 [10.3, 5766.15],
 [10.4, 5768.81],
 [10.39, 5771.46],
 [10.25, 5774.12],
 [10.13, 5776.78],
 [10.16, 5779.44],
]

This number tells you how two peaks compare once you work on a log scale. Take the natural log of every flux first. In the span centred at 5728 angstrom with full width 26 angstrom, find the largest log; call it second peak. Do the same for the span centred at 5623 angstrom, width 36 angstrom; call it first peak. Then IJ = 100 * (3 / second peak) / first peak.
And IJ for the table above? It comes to 58.7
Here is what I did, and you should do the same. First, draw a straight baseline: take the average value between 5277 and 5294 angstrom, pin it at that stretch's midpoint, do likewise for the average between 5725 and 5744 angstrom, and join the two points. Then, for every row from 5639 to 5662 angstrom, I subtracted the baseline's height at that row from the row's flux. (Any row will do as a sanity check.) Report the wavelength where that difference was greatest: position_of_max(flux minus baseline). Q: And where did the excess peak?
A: 5655.70 angstrom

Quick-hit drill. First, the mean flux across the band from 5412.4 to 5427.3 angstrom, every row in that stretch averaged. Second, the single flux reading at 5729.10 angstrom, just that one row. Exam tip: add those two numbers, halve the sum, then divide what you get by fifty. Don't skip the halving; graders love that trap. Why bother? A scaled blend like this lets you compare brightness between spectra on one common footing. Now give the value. 0.195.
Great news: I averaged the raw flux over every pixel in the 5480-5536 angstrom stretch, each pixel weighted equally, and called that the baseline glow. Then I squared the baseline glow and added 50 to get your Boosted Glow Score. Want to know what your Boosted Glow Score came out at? 124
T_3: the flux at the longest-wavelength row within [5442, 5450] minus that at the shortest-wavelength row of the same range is -1.3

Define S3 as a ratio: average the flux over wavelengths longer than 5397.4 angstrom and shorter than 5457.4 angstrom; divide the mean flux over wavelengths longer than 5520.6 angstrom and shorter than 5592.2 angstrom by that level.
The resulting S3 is 0.99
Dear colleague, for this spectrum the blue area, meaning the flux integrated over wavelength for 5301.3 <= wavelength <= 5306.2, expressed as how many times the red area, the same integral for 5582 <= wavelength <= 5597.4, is 0.32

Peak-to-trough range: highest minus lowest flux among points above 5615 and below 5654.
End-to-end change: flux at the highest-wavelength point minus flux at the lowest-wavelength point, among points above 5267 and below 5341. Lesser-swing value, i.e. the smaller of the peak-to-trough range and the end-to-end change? 1.5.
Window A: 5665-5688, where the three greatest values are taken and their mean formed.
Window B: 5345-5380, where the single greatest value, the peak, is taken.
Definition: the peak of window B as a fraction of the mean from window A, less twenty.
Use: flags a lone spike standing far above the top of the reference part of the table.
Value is -19.0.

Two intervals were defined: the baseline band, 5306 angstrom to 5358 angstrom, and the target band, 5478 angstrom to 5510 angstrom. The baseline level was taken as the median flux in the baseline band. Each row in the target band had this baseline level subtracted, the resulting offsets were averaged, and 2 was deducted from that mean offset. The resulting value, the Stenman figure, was -1.8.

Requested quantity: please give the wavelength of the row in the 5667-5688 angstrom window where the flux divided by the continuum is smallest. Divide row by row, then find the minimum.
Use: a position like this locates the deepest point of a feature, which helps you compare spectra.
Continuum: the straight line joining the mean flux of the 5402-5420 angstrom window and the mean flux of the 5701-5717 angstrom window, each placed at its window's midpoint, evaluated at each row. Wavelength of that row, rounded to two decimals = 5671.34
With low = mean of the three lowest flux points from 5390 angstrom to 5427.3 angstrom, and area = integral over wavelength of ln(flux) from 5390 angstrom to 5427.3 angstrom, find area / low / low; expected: 1.11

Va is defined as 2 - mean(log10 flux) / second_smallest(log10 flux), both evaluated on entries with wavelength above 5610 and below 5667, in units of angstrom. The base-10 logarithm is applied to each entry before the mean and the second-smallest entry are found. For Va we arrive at 0.95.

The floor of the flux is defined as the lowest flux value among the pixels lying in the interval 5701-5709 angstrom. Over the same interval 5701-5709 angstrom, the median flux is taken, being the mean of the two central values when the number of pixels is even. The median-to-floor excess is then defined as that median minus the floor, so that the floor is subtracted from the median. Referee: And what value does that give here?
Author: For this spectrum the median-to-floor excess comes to 0.41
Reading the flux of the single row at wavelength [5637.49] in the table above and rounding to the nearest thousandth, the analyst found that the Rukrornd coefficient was 8.475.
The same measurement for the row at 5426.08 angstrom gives 9.569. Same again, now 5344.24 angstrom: 8.738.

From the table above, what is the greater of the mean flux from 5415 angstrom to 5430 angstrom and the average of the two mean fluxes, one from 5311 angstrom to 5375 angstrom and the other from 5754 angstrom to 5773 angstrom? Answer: 9.6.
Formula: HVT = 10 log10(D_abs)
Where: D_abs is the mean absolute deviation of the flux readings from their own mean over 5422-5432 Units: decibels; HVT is -8.8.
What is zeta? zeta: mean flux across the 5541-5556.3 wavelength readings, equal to 8.8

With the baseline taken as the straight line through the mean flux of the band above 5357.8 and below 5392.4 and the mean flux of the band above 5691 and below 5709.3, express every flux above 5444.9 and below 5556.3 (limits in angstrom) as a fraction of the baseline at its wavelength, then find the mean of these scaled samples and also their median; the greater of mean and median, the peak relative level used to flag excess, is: 0.902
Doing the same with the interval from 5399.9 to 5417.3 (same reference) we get 0.948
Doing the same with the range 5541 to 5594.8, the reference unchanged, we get 0.923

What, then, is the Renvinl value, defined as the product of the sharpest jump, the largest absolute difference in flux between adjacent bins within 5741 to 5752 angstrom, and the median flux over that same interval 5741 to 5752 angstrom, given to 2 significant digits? 2.0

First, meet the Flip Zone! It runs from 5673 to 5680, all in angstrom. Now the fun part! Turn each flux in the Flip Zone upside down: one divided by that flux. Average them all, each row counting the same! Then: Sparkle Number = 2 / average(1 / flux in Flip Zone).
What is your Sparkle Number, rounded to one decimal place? 18.3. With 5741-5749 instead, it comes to 21.7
